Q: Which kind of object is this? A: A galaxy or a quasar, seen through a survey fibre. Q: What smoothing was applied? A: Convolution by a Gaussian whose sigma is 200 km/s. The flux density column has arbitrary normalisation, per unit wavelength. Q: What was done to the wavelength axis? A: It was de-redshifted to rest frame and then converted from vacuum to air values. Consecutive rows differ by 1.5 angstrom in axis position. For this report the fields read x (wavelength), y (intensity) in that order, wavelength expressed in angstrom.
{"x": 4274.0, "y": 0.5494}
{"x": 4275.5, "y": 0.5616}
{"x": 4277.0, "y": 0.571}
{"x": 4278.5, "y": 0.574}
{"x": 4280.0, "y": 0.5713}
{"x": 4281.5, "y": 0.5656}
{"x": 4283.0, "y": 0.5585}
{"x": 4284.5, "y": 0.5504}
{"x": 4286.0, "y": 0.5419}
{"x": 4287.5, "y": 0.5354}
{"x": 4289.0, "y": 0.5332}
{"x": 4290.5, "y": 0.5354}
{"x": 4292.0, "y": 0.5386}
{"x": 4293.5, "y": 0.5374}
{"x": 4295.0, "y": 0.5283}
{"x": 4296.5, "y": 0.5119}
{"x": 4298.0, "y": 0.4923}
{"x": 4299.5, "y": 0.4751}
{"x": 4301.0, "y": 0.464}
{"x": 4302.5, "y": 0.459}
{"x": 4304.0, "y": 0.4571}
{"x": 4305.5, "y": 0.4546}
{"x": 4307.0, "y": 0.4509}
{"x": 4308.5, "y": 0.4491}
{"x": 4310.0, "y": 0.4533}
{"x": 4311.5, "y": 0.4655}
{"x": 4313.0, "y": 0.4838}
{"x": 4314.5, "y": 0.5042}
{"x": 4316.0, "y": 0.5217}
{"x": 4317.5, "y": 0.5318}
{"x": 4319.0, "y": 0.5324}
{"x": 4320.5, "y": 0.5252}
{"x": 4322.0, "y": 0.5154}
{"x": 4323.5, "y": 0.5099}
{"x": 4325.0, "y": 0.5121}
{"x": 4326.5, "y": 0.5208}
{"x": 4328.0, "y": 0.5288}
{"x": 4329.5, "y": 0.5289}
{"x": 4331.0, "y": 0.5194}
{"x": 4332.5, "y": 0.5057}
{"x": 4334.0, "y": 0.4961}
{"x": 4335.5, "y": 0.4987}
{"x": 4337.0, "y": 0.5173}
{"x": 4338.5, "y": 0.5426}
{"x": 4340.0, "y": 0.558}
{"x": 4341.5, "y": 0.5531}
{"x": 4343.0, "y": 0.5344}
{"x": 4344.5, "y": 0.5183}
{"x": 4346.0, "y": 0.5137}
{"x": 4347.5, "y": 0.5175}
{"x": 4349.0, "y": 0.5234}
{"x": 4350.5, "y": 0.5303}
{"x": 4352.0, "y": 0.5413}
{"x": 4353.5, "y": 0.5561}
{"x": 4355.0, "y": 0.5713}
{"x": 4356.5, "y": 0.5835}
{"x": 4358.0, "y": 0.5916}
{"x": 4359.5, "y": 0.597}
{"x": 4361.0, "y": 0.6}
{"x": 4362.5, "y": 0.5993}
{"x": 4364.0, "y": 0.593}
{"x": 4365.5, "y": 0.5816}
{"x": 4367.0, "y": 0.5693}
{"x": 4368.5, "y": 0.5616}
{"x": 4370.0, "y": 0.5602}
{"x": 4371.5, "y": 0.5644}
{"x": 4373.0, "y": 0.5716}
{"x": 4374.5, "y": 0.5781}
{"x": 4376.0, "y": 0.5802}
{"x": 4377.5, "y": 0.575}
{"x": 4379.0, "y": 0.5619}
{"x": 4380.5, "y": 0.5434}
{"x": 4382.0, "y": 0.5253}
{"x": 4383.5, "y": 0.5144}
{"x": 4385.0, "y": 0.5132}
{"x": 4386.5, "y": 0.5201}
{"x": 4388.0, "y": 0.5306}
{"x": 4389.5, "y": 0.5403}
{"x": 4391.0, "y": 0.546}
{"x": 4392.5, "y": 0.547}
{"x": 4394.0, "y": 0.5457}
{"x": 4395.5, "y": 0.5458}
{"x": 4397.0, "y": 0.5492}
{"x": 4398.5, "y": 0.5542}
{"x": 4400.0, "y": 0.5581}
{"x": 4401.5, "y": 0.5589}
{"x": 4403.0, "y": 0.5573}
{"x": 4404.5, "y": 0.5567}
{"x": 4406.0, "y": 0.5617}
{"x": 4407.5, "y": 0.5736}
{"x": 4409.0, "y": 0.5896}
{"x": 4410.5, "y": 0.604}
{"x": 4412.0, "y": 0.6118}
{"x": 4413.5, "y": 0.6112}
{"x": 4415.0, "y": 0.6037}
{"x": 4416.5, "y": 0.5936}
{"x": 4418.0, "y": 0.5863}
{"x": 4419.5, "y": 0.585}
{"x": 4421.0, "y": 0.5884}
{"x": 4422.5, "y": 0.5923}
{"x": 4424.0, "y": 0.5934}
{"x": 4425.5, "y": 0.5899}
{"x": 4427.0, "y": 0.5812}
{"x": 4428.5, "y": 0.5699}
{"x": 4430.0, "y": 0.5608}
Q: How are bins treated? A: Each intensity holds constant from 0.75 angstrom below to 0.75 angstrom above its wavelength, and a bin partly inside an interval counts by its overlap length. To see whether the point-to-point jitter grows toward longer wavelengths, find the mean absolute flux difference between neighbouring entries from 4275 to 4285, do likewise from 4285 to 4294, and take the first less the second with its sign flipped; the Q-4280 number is -0.0029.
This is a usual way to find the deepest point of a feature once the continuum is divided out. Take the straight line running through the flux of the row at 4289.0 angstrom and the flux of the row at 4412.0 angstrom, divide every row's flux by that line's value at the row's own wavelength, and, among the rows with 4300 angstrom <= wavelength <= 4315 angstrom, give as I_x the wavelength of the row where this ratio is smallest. 4308.5 angstrom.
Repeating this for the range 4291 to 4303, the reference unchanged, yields 4302.5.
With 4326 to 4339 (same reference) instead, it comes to 4334.0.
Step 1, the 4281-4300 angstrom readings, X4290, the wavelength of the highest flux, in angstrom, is 4281.5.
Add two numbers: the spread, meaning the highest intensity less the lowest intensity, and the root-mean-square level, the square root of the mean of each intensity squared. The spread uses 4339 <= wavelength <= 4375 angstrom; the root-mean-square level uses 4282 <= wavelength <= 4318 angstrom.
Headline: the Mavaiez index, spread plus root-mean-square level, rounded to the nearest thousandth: 0.589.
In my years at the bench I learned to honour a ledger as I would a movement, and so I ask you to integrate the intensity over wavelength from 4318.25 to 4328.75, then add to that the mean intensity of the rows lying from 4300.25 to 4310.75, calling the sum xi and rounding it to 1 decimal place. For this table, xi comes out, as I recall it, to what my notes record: 5.9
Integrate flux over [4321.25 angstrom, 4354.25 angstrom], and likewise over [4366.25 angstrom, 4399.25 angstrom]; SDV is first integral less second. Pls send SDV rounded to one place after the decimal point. -0.8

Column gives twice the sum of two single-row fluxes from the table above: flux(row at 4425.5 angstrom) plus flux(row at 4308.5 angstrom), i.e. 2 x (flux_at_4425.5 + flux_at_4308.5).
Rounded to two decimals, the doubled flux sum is 2.08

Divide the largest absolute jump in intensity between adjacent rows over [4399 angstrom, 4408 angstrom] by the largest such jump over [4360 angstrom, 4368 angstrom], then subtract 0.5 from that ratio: 0.47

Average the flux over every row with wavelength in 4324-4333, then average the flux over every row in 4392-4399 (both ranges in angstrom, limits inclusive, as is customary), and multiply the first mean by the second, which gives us 0.285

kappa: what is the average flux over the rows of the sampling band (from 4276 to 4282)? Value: 0.57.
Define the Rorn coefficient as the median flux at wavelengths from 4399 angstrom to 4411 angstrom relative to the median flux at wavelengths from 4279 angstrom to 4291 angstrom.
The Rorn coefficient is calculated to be 1.03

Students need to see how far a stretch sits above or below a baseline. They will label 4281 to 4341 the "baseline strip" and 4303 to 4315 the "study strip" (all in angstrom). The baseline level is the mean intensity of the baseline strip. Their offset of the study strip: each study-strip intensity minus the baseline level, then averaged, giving -0.05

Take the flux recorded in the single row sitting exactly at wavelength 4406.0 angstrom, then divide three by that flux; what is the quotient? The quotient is 5.34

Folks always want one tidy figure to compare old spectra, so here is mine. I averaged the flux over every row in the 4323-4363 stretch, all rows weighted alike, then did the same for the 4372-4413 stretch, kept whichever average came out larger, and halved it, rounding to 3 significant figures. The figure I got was 0.278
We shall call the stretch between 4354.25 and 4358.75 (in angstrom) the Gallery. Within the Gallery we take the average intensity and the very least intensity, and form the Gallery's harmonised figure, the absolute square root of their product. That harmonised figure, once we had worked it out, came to 0.58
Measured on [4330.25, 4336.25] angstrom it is 0.50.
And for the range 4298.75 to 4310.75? 0.45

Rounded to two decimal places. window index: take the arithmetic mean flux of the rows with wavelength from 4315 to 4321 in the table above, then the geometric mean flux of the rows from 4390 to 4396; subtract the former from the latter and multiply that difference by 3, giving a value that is 0.06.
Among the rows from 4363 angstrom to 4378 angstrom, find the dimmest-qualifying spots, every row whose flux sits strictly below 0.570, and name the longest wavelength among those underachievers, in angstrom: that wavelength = 4371.5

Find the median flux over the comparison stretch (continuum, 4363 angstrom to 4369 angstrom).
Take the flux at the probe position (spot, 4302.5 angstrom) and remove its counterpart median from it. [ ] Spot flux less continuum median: -0.12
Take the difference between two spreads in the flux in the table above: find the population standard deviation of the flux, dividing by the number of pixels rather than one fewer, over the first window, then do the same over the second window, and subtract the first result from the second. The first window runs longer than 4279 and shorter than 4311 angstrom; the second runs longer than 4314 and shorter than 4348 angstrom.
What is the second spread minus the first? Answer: -0.027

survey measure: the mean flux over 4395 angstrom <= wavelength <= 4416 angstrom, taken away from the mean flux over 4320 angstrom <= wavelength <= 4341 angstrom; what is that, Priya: -0.054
